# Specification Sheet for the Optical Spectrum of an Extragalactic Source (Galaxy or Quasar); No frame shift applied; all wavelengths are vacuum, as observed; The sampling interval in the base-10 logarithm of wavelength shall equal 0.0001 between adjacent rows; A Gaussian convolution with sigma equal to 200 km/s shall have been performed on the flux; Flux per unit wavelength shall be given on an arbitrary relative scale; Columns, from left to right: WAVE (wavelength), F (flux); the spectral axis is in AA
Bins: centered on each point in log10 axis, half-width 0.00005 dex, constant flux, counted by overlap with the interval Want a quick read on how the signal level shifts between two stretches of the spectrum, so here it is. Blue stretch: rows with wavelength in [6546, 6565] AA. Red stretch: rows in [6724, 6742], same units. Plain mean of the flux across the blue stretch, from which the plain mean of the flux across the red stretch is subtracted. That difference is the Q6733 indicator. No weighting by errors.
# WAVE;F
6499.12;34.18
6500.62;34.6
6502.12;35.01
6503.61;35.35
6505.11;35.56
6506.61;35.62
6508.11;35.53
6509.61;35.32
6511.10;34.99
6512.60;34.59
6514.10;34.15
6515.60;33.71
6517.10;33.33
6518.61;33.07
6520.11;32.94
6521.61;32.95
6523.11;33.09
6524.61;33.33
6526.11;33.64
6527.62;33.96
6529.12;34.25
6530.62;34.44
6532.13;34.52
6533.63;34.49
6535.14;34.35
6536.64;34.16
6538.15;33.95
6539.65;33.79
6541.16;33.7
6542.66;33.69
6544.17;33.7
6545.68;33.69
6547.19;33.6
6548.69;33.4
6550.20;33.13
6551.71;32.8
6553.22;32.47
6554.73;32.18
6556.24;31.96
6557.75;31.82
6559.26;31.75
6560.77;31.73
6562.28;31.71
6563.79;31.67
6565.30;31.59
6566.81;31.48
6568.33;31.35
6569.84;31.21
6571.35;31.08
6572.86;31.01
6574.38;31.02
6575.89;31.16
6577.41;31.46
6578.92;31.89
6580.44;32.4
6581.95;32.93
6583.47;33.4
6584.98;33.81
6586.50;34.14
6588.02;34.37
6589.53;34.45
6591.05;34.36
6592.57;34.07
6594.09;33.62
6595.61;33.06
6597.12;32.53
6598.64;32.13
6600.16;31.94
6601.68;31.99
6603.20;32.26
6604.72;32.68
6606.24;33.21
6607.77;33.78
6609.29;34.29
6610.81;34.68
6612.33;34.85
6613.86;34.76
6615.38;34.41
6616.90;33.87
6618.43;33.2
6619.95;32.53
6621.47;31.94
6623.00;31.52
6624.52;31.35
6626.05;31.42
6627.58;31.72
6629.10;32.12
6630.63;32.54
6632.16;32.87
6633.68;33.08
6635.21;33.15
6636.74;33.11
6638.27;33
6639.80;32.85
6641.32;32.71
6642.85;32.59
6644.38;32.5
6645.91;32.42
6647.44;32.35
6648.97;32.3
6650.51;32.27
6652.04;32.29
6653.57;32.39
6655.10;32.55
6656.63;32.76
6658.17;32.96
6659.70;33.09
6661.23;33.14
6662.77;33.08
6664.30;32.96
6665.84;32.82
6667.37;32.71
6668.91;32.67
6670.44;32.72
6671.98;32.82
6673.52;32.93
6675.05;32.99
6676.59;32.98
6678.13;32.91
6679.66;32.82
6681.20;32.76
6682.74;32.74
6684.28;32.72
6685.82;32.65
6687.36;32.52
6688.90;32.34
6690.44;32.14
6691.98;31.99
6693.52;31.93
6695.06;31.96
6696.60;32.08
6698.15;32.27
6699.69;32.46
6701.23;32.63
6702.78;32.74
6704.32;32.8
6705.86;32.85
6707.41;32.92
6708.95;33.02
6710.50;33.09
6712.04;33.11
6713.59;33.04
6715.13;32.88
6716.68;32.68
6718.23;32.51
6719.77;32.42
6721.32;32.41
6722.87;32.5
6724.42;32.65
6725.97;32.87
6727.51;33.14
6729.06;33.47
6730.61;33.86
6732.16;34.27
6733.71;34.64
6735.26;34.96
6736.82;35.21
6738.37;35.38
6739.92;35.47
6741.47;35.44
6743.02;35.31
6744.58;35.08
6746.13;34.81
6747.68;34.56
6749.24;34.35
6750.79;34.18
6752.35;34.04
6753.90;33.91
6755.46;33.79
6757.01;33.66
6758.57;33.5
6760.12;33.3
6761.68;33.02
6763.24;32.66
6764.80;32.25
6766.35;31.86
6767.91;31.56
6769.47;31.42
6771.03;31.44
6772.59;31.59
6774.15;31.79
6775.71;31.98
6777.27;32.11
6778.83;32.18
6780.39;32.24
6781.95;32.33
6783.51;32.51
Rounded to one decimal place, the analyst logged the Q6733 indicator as -1.9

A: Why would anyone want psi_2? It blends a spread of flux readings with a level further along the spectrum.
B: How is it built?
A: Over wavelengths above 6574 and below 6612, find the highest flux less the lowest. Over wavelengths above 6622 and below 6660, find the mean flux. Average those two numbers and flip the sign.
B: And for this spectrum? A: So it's -18.1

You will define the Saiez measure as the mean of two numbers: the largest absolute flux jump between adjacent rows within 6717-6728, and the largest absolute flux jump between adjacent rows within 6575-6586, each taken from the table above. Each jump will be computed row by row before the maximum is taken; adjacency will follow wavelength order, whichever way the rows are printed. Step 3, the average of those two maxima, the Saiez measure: 0.40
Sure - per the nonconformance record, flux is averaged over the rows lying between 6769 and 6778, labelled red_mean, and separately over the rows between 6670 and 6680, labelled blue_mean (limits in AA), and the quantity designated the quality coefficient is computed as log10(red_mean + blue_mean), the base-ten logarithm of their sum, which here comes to 1.81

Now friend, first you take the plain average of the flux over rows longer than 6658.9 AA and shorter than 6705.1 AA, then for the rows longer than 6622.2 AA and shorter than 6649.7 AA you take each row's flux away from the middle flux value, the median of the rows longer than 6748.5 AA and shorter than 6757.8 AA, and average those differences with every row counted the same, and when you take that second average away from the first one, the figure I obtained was 31.1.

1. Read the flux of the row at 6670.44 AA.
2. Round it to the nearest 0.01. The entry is 32.72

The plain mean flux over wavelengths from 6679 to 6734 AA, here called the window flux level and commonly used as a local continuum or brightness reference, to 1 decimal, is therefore 32.8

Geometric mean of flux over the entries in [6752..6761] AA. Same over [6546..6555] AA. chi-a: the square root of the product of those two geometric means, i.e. 33.3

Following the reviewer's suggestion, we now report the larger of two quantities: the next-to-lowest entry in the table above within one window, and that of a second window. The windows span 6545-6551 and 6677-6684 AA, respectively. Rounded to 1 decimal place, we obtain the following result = 33.4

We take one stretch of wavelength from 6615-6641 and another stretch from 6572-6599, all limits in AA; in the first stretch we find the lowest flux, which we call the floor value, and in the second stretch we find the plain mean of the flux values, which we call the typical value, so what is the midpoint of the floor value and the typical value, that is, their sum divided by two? 32.1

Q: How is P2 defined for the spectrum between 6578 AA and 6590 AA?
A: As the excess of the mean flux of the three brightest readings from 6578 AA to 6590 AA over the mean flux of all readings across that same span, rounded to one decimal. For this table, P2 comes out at 0.9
